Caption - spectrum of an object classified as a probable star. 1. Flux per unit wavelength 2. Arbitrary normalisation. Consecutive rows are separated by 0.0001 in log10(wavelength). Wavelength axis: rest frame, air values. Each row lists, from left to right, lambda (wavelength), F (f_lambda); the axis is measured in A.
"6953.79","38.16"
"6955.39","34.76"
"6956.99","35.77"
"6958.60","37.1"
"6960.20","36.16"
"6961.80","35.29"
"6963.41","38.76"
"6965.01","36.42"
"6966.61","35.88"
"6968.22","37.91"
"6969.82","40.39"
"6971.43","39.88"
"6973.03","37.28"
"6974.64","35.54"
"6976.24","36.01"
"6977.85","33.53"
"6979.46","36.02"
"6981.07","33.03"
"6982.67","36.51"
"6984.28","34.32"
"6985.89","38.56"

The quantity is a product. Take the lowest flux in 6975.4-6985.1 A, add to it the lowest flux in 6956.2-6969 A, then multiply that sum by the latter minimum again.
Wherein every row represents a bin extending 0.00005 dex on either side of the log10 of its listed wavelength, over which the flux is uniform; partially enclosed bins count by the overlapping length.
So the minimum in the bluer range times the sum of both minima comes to 2411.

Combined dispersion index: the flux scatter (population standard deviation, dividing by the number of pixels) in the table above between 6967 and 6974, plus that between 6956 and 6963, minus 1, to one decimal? 1.0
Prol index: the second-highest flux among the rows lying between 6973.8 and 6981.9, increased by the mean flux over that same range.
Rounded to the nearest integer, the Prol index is 71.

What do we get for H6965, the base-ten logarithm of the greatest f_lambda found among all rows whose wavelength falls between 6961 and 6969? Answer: 1.59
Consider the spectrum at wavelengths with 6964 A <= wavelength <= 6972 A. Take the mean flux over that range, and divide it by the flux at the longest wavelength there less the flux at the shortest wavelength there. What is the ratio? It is 11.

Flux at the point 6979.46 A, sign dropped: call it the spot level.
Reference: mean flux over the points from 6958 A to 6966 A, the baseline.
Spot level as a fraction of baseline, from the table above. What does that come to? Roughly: 0.98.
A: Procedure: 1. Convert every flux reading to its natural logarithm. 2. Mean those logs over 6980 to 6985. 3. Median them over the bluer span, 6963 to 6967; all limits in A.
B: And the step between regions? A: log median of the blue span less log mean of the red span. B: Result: 0.05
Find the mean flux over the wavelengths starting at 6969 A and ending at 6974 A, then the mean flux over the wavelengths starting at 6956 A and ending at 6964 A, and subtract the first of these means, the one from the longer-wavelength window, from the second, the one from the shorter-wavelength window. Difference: -2.6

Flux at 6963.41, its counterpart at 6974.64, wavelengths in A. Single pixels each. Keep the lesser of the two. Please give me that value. 35.5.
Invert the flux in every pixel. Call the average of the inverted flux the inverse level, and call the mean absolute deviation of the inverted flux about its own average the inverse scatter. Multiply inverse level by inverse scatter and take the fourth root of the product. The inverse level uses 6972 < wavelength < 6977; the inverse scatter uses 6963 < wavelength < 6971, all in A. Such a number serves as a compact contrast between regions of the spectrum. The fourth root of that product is 0.072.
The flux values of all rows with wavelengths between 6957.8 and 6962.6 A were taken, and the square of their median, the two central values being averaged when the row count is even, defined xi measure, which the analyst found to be 1308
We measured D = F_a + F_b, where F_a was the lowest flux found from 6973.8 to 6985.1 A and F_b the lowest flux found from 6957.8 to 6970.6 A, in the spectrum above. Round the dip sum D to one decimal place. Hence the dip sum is 68.3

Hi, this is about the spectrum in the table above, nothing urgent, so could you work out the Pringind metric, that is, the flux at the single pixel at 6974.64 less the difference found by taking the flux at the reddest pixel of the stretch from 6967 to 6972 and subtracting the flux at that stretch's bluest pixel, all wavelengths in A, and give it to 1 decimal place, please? 33.6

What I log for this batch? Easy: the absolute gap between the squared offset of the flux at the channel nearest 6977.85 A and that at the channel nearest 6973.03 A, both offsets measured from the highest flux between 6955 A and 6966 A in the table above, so 25.2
